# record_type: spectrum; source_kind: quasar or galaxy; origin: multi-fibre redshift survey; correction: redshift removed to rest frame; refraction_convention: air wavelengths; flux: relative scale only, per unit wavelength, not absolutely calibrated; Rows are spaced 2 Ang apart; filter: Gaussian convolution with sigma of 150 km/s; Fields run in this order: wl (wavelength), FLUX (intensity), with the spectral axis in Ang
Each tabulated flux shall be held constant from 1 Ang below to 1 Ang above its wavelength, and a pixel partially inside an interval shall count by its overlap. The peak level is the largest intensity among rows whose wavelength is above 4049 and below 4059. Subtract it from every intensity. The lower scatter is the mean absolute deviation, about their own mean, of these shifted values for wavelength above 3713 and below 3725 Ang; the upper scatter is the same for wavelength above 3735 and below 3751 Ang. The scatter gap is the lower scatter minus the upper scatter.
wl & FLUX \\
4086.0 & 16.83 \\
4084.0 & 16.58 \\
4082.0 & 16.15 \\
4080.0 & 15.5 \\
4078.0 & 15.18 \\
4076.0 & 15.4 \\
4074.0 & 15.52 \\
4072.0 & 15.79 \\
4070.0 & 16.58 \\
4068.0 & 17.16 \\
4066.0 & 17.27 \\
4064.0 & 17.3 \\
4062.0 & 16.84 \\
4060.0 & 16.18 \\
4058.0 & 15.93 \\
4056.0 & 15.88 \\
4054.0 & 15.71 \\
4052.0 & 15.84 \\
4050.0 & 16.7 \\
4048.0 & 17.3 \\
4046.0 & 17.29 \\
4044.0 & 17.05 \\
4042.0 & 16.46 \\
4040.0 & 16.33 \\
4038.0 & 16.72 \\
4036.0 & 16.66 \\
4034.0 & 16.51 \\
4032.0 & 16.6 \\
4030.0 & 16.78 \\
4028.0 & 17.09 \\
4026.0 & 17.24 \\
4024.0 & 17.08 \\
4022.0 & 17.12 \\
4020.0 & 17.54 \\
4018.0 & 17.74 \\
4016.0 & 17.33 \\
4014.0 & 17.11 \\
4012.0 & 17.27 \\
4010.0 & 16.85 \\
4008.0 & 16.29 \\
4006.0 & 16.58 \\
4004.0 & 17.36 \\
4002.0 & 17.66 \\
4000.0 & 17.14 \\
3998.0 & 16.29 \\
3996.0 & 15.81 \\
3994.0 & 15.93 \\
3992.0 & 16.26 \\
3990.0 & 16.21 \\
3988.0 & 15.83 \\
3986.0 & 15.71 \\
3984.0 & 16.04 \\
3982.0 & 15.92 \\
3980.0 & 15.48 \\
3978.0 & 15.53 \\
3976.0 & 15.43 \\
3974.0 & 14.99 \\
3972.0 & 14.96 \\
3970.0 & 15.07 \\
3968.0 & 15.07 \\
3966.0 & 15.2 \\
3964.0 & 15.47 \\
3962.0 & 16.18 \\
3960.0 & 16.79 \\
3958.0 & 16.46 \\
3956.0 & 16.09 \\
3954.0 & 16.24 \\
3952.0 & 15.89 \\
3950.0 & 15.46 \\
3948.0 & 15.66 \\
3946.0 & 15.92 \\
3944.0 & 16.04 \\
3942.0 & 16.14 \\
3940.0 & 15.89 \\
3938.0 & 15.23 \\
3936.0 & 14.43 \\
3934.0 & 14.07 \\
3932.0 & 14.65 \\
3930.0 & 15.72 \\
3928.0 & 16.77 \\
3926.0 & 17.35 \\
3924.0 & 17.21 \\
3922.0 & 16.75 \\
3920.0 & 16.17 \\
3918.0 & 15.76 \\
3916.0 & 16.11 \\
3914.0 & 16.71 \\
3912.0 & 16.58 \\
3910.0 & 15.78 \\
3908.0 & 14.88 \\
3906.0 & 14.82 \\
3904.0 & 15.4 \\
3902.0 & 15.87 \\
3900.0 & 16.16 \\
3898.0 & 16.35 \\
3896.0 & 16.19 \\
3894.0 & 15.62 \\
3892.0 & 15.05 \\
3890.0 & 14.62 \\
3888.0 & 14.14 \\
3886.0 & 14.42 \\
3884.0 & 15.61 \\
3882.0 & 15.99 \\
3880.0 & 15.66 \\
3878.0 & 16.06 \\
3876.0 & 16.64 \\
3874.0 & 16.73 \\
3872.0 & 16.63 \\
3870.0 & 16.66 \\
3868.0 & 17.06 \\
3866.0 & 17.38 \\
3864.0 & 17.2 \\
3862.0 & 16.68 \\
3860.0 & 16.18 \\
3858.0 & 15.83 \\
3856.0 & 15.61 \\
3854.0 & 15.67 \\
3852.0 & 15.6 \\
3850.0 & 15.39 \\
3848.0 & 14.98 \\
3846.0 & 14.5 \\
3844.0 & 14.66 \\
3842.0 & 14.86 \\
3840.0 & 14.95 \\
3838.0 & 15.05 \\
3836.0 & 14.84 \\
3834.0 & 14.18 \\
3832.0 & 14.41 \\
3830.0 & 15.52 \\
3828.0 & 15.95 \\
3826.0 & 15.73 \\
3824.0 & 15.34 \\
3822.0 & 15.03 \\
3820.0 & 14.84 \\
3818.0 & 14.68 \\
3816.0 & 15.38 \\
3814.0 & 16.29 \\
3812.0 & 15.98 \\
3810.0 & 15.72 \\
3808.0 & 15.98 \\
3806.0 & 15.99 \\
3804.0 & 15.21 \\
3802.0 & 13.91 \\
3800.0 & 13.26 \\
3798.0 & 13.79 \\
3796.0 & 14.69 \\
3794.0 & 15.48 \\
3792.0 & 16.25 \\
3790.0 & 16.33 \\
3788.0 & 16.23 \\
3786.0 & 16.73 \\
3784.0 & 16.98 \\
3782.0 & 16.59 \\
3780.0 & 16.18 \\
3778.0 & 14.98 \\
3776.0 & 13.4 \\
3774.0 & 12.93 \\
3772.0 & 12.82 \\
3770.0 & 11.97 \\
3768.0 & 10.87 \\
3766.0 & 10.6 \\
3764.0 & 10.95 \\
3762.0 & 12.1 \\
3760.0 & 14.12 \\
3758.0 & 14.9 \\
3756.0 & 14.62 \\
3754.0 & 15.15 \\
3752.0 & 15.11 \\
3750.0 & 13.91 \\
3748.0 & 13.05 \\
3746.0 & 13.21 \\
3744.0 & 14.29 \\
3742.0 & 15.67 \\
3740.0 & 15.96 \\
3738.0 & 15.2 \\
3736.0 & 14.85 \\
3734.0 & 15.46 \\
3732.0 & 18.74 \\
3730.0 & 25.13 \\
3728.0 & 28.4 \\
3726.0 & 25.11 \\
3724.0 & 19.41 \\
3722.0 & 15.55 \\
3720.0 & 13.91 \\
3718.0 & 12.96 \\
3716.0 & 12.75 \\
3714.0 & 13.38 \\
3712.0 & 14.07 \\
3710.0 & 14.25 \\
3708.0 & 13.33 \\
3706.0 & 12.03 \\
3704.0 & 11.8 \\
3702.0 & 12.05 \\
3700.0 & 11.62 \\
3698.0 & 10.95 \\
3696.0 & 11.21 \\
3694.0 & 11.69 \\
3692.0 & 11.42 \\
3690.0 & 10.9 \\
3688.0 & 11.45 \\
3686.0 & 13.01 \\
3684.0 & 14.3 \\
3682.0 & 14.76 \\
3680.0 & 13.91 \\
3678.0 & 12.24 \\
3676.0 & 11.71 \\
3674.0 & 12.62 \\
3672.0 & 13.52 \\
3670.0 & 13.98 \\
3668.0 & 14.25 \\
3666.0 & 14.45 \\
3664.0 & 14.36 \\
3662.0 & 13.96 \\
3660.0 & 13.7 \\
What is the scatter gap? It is 1.0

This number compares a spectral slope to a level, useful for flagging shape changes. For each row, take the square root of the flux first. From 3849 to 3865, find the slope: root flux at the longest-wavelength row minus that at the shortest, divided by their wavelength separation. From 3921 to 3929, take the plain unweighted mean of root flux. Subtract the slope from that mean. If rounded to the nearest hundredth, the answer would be 4.11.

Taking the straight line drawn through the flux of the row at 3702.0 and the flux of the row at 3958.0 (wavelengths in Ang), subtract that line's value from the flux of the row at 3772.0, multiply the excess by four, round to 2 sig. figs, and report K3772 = -1.7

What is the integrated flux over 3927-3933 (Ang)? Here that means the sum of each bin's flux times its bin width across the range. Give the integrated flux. 94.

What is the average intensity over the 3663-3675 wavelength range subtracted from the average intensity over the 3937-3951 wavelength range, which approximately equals 1.9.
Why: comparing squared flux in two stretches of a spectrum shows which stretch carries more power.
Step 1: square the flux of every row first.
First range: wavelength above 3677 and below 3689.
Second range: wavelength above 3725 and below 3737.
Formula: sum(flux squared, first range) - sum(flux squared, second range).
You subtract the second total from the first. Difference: -1813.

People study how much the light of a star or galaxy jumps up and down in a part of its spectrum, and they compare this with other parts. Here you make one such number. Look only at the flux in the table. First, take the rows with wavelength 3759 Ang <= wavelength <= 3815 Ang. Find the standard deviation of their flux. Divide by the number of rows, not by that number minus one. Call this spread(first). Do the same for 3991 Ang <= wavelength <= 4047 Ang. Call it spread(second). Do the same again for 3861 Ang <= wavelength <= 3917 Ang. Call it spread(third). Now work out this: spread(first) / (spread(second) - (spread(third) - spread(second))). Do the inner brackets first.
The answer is 13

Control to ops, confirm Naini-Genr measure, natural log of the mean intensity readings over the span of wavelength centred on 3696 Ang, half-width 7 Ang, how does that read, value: 2.43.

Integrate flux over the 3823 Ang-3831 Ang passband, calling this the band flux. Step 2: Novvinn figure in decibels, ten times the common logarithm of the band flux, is 21.0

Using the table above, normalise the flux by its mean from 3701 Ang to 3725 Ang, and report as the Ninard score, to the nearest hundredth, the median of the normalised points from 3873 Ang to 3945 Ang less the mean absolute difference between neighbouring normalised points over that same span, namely 1.12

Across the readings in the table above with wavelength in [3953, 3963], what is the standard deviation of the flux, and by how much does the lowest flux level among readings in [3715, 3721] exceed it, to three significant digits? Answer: 12.5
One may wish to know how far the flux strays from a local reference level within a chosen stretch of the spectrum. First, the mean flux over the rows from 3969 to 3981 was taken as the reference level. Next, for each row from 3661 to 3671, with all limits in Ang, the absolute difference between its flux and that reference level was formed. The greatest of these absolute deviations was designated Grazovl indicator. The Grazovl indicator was 1.3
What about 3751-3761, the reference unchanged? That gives 1.1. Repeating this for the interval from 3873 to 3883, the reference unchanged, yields 1.5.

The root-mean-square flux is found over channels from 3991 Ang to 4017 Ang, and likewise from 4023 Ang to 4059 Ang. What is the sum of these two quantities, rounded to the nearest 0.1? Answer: 33.4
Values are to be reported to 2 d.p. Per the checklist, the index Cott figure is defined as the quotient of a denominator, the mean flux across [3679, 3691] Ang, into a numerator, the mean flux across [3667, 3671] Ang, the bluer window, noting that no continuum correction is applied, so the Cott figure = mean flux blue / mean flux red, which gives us 1.08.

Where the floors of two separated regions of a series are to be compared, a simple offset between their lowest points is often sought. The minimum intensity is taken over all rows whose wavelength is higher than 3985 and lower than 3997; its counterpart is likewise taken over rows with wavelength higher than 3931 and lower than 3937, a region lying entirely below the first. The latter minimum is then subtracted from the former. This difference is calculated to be 1.6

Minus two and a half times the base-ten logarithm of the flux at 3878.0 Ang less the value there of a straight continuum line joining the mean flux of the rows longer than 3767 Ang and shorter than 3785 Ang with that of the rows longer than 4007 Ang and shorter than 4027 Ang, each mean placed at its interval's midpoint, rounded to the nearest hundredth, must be 0.42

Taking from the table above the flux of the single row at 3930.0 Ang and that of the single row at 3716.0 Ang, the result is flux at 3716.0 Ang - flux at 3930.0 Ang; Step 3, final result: -3.0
